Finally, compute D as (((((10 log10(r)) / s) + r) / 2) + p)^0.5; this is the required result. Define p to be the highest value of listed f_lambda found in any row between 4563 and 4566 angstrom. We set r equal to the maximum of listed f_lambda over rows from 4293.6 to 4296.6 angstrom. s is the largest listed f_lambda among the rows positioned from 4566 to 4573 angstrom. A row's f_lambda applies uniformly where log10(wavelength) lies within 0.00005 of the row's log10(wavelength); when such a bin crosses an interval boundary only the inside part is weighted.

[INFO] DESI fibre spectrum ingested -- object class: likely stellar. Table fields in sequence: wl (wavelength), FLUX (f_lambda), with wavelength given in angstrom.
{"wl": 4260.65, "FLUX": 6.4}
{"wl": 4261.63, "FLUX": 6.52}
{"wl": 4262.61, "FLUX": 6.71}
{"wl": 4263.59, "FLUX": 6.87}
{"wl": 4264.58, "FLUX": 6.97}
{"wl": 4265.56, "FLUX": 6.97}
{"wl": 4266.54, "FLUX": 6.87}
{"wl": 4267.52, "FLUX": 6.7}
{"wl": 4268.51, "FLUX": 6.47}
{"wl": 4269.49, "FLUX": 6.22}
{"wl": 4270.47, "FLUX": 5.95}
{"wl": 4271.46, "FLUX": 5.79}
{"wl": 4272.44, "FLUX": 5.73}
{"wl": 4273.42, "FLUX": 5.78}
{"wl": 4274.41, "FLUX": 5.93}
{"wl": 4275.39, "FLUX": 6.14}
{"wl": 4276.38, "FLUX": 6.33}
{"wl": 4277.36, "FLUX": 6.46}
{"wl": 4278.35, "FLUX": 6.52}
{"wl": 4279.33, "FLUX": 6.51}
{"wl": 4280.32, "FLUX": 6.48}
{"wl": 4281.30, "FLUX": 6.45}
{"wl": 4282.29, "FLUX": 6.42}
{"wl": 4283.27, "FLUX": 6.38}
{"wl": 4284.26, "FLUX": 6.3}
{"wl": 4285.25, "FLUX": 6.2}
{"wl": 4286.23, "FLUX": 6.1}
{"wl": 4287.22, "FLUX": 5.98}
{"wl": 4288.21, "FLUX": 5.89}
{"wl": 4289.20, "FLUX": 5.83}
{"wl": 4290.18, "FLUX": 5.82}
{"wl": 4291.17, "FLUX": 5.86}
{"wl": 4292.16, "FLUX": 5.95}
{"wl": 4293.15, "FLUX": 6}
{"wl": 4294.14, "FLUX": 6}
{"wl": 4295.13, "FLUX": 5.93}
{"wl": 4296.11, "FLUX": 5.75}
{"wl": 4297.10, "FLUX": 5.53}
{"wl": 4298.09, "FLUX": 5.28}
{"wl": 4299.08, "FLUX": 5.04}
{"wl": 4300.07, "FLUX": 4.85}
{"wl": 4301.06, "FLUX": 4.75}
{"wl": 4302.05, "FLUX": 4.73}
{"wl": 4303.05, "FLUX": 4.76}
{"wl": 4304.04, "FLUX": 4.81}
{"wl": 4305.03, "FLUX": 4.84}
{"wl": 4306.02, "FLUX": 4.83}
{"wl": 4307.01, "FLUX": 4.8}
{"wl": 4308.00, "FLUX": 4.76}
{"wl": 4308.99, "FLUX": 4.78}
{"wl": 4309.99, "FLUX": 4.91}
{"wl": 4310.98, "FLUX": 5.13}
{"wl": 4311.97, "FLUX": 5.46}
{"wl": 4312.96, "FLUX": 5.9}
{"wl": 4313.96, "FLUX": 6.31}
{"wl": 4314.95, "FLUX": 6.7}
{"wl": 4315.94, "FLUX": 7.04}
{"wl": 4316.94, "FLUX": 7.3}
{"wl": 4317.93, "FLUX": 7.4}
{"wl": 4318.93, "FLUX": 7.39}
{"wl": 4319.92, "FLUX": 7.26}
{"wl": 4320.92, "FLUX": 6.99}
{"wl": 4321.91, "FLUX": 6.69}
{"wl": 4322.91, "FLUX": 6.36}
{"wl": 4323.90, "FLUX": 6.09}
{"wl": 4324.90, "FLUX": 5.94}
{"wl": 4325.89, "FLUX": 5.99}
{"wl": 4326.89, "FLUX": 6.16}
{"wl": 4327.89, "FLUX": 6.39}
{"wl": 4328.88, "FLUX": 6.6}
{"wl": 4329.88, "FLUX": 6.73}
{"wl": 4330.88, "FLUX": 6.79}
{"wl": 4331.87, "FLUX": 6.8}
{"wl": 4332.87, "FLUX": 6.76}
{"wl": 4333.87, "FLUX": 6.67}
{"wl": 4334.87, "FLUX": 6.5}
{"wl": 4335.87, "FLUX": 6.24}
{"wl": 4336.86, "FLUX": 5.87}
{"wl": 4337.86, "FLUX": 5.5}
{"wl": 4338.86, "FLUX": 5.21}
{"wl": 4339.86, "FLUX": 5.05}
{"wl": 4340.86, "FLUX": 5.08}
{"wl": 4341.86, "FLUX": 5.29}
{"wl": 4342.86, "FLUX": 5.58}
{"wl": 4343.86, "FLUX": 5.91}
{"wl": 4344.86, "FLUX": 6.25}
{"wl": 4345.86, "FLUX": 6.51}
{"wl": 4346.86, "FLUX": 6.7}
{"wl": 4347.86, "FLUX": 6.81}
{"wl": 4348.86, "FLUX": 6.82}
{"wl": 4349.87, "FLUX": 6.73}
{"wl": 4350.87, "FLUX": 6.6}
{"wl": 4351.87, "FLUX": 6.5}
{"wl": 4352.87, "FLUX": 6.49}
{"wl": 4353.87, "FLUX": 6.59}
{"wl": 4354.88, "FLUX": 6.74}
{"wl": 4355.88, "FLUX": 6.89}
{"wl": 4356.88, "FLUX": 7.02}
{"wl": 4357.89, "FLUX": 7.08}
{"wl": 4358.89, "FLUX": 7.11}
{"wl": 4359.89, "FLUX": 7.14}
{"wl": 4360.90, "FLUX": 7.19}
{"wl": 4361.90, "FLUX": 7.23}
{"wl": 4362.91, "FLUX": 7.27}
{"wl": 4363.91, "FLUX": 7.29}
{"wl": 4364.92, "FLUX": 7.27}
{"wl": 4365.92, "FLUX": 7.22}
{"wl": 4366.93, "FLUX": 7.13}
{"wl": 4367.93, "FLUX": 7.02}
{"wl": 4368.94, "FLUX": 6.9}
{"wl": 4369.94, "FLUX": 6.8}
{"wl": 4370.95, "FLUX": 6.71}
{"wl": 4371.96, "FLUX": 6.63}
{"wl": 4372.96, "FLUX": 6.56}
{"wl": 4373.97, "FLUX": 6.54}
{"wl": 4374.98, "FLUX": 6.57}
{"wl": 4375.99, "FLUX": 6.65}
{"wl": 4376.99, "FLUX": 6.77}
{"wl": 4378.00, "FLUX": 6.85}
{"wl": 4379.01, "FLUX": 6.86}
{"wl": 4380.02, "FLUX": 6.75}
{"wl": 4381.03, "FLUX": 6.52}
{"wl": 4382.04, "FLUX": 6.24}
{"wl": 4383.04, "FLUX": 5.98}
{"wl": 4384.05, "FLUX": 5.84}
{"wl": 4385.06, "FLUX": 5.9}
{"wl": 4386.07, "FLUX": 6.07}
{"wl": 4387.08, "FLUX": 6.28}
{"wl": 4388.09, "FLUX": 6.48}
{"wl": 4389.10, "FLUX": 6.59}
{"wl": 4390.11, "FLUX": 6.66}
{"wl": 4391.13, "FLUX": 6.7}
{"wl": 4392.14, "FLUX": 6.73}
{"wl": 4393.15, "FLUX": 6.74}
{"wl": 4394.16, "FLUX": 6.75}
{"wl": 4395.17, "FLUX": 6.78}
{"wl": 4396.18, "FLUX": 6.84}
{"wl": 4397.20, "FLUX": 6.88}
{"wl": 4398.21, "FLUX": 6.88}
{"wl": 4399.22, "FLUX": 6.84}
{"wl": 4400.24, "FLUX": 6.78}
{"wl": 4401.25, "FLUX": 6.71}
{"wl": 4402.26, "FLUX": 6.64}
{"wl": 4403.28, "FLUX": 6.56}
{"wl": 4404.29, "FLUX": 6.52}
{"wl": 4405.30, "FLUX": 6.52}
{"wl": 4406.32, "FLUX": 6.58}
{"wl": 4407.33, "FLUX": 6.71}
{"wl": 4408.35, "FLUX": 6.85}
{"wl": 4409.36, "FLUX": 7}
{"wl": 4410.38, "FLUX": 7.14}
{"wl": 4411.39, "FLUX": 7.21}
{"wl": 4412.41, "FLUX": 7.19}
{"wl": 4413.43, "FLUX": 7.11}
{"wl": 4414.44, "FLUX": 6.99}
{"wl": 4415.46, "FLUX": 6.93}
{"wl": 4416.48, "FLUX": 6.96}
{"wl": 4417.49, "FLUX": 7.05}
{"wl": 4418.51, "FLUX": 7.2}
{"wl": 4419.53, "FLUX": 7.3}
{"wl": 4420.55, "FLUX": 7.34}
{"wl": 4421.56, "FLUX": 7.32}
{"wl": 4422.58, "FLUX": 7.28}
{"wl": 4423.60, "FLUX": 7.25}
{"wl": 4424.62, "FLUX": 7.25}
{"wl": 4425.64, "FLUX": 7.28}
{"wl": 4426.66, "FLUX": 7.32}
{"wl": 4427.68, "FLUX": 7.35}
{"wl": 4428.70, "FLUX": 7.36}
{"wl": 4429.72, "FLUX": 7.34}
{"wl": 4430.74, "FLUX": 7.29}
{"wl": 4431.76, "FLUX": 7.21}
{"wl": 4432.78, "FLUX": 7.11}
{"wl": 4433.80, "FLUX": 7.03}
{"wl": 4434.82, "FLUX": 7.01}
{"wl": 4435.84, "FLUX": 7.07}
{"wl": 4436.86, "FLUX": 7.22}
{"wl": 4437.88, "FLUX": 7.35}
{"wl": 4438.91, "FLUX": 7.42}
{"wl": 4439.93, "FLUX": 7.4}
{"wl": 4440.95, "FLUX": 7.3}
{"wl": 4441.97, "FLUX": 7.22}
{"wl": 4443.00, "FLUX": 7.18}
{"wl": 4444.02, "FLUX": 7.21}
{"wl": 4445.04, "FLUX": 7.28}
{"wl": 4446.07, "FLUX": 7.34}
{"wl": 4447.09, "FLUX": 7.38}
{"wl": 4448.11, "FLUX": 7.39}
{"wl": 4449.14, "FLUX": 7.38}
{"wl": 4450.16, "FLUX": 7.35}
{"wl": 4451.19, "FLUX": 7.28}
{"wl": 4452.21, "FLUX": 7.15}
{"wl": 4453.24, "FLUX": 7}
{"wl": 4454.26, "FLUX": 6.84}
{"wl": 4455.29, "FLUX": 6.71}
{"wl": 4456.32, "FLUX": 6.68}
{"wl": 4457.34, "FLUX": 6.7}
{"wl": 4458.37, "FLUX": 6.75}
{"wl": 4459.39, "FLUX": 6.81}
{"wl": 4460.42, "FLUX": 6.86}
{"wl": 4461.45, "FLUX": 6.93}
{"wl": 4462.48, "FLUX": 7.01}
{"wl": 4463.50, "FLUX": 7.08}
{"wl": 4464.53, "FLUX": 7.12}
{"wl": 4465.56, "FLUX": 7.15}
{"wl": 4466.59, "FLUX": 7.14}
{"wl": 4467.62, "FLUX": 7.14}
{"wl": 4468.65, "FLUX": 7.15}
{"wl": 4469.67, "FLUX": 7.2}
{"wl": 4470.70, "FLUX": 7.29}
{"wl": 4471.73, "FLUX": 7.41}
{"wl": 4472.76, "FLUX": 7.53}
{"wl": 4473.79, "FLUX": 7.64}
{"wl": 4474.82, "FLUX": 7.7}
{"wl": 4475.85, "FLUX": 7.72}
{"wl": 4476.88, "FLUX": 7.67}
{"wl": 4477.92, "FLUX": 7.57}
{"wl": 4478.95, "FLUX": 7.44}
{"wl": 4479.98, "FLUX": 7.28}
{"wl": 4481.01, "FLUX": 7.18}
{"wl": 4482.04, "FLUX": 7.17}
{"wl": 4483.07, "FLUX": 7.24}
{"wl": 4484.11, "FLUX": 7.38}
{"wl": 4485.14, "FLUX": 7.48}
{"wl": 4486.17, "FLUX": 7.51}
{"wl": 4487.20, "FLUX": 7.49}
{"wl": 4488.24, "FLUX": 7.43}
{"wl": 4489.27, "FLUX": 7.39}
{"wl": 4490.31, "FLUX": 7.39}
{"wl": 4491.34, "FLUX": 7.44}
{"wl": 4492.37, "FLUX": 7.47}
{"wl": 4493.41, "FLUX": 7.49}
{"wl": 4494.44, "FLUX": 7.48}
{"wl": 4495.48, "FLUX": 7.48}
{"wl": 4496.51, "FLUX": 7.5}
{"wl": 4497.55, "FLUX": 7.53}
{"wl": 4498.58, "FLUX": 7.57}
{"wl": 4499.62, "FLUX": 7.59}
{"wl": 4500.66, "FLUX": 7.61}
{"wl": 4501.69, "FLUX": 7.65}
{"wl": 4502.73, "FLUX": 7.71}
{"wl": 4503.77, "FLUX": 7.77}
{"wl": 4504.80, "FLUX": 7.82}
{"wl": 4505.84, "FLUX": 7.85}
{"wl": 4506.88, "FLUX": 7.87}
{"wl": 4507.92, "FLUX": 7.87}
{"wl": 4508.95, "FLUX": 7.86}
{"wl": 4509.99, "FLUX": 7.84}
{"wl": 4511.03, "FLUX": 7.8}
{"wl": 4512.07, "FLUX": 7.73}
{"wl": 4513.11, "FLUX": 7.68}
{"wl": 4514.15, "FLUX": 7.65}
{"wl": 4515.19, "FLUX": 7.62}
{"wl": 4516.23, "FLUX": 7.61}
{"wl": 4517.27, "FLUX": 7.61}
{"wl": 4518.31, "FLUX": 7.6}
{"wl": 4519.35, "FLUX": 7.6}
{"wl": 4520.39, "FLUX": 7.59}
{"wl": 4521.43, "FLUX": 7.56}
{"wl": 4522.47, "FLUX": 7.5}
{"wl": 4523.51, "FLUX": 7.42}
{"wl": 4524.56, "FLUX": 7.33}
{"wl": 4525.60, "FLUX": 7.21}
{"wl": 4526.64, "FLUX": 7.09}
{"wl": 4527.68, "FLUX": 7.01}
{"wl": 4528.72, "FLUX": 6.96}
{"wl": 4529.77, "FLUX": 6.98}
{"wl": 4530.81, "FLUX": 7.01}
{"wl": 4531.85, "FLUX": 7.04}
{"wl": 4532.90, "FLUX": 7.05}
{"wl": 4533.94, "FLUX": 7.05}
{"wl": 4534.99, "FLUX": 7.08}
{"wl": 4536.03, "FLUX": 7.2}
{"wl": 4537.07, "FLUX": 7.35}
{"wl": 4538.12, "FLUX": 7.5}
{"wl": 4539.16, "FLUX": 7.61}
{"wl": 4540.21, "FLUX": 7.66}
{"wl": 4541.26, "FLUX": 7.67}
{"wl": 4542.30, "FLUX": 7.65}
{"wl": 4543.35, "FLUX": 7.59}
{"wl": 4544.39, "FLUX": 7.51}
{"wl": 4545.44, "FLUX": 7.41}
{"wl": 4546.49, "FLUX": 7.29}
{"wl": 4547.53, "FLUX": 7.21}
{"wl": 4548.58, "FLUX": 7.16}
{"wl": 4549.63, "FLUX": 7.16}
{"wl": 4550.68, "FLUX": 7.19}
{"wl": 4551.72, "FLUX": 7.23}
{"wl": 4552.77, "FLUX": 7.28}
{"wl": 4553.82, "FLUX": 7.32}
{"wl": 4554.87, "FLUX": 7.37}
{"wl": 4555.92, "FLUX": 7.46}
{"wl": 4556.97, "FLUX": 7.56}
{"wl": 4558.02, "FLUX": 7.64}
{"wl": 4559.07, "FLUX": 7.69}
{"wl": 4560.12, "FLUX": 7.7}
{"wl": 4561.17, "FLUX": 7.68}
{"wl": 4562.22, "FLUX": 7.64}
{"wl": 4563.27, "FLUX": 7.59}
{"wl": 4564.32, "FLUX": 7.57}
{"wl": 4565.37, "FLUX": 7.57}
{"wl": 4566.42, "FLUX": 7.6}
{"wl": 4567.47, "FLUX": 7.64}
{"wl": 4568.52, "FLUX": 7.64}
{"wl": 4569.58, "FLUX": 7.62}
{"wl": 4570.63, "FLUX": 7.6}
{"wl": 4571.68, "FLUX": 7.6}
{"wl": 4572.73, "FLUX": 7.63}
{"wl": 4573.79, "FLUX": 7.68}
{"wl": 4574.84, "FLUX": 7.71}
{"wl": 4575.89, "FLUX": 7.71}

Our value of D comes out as 3.332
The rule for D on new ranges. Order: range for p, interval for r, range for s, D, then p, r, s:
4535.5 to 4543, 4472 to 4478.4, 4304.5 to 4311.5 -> 3.521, 7.67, 7.72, 5.13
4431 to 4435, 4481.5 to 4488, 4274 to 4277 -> 3.414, 7.21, 7.51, 6.33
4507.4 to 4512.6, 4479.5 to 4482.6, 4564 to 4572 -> 3.475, 7.87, 7.28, 7.64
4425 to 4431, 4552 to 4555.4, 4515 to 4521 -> 3.408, 7.36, 7.37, 7.62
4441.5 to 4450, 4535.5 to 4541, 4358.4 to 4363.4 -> 3.439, 7.39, 7.66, 7.27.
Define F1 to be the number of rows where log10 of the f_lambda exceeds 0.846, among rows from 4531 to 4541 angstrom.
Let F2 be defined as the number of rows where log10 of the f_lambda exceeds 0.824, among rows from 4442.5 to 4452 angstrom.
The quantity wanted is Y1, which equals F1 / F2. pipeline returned 1.0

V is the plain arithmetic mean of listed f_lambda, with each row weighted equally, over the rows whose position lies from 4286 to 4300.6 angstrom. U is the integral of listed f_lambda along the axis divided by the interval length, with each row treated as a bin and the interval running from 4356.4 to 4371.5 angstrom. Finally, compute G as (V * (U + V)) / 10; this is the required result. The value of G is 7.3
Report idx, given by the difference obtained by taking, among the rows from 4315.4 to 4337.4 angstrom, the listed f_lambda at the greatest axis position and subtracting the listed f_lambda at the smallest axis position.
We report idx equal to -1.17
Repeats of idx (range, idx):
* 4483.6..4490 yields 0.01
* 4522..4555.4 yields -0.13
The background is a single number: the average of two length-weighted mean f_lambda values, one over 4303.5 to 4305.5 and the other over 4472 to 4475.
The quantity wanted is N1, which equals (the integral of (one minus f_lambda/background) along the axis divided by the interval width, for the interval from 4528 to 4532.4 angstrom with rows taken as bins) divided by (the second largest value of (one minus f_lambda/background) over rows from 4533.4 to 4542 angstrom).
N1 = 0.9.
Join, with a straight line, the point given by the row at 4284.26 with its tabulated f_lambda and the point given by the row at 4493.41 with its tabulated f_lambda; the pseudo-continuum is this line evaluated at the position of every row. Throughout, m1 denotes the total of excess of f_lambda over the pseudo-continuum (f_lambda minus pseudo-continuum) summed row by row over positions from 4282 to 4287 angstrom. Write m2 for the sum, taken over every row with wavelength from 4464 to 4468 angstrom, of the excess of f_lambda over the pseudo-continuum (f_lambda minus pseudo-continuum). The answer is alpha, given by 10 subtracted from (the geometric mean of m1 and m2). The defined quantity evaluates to -9.7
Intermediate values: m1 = -0.1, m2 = -0.8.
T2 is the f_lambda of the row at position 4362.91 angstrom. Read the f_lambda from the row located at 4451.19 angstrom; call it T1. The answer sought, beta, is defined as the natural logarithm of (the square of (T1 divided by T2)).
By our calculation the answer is 0.0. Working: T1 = 7.28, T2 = 7.27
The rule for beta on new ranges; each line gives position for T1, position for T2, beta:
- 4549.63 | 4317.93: -0.1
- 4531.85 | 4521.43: -0.1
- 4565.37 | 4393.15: 0.2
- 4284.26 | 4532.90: -0.2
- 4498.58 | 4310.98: 0.8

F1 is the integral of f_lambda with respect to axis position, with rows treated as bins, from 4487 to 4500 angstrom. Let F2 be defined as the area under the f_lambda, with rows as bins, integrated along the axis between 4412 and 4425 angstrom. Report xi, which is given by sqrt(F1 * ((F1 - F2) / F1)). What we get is 2.0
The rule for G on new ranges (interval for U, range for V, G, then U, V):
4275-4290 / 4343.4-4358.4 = 8.6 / 6.26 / 6.6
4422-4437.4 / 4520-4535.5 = 10.4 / 7.23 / 7.2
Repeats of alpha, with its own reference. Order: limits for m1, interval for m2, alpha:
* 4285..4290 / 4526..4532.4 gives -7.5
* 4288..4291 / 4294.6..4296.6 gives -8.8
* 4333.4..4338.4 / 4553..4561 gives -7.8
